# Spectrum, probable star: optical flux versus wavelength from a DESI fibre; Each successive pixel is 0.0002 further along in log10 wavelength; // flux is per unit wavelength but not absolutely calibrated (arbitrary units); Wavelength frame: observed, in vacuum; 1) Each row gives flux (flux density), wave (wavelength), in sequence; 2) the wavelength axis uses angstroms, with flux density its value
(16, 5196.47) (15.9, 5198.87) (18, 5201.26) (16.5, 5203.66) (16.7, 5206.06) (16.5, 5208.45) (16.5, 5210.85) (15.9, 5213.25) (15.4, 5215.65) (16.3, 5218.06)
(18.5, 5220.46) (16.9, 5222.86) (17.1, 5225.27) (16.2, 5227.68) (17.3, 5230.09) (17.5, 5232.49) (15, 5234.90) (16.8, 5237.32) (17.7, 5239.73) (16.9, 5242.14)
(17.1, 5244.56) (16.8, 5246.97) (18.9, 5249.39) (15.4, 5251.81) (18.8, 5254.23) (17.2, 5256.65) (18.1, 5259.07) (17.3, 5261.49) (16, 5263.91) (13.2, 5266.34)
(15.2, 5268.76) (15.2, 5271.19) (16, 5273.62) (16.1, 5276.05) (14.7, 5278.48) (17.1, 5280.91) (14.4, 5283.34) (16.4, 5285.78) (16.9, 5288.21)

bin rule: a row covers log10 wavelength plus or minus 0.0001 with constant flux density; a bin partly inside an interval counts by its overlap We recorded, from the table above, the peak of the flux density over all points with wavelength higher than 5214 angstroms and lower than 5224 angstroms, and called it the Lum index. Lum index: 18.5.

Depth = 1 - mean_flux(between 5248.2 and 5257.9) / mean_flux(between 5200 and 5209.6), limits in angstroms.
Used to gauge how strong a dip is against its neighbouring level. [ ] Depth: -0.04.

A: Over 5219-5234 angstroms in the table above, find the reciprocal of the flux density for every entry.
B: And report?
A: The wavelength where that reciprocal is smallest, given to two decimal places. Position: 5220.46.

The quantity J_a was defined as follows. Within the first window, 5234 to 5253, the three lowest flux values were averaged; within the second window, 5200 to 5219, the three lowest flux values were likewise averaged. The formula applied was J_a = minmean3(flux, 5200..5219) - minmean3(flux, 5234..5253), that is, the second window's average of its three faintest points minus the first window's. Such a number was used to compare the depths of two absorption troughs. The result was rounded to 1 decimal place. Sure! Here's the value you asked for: 0.1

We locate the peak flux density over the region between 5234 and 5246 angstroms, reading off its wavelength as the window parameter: 5239.73 angstroms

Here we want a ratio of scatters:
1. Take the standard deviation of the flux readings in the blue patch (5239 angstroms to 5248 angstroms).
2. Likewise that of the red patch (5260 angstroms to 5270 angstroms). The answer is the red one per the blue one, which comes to 4.3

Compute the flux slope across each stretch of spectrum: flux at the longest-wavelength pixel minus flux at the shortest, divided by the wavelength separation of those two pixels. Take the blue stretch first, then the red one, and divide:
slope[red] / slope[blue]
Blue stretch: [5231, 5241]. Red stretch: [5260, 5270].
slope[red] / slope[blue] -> -10.5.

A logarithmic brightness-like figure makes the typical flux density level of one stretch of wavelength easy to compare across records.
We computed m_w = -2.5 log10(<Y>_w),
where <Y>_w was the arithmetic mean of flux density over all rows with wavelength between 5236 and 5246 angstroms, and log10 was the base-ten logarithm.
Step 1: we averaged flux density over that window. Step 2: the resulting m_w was -3.08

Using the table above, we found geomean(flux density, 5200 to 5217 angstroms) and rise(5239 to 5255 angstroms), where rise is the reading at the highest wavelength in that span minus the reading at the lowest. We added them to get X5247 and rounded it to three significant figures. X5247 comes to 17.6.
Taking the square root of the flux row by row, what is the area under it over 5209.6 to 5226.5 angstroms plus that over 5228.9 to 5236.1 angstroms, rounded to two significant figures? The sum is 98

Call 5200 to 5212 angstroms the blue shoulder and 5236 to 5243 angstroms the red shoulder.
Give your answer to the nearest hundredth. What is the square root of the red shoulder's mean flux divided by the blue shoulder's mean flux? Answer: 1.01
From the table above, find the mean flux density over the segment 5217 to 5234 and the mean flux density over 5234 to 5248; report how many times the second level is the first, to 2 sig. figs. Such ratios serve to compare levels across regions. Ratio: 0.98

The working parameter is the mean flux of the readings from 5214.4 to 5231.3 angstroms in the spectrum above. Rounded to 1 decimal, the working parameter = 16.8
